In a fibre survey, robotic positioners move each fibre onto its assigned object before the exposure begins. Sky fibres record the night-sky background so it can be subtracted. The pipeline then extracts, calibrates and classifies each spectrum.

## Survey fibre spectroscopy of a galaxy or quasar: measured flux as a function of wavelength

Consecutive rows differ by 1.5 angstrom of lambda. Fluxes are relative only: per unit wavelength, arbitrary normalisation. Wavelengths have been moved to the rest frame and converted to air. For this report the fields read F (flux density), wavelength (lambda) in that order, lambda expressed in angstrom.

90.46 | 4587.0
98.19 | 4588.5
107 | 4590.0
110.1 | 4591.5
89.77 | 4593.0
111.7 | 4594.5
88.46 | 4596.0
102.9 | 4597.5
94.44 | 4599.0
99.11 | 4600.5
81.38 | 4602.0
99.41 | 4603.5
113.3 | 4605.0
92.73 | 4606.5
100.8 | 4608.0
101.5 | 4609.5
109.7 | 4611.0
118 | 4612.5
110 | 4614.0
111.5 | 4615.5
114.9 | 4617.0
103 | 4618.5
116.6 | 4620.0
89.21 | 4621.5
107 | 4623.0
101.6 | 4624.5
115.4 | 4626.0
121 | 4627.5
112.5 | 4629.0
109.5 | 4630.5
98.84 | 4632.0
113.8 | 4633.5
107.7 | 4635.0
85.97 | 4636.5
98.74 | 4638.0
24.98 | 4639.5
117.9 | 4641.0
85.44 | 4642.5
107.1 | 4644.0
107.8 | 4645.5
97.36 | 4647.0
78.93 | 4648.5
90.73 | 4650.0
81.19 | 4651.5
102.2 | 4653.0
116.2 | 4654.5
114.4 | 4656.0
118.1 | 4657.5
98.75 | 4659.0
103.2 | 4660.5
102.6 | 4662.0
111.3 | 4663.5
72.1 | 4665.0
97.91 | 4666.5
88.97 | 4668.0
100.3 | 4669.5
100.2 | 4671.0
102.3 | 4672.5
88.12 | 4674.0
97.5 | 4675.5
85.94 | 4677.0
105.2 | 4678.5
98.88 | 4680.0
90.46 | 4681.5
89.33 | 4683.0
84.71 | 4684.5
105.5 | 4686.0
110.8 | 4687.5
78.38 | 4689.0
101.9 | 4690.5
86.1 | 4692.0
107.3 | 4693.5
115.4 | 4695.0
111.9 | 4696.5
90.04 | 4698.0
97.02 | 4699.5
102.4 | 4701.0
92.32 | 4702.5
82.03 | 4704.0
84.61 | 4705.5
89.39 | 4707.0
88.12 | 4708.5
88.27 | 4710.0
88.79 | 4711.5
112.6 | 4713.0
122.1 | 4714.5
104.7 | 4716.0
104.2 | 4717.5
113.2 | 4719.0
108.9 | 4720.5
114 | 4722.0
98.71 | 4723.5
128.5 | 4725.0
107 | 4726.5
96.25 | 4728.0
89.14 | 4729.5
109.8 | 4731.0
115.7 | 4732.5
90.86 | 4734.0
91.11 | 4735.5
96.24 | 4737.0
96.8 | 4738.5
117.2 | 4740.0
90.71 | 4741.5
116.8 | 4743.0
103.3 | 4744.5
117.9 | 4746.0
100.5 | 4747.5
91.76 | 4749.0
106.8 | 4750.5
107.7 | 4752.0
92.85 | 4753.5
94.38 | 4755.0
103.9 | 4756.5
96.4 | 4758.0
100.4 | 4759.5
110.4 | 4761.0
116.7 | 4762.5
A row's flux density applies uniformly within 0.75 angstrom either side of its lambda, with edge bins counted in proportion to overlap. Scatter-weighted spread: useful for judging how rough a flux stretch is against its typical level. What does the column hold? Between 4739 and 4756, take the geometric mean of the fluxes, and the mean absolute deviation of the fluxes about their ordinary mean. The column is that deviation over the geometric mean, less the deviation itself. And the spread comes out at -9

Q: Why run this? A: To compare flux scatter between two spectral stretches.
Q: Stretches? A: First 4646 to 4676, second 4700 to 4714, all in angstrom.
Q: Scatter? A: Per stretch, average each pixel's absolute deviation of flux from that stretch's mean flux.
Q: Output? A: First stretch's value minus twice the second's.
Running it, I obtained -5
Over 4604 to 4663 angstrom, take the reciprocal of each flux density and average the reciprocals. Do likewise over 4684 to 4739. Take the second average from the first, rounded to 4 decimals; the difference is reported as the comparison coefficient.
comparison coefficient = 0.0003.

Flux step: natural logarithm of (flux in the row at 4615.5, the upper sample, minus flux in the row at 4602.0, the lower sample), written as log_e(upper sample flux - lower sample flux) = 3.4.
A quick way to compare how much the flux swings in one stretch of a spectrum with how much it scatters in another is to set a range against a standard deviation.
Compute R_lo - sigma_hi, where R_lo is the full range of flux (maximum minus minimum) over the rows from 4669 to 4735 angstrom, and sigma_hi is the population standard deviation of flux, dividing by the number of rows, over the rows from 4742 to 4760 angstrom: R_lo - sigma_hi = 42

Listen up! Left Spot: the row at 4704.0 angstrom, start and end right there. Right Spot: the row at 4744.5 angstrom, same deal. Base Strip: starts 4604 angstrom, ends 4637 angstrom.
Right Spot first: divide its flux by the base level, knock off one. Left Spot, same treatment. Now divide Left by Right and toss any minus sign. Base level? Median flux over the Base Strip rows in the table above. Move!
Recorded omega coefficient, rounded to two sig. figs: 4.4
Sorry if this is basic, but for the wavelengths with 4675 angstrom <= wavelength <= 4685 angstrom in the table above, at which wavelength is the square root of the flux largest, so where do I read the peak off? 4678.5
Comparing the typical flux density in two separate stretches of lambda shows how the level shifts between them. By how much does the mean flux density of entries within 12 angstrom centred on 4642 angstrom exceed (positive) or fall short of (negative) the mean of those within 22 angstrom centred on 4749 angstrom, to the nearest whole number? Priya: -12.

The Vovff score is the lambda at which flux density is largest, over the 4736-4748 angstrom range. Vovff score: 4746.0 angstrom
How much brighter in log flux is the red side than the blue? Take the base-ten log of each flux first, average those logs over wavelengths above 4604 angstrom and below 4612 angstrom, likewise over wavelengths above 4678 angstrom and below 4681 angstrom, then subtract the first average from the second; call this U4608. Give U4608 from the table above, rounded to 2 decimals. -0.01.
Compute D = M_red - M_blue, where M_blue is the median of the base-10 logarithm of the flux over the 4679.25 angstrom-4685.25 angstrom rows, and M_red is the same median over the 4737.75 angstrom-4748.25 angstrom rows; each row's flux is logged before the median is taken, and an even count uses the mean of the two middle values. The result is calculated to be 0.060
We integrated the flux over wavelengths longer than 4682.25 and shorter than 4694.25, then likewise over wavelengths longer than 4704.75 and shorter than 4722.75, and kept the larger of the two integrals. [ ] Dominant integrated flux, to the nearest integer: 1828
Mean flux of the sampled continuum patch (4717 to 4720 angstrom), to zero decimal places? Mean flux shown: 109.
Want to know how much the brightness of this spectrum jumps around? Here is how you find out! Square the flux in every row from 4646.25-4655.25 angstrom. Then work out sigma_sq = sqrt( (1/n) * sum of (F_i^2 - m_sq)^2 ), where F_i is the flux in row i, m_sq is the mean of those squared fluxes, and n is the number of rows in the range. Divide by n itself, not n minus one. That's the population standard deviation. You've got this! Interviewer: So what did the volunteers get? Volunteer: 2470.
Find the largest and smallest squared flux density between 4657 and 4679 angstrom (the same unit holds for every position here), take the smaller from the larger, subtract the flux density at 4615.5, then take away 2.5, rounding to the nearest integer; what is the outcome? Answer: 8635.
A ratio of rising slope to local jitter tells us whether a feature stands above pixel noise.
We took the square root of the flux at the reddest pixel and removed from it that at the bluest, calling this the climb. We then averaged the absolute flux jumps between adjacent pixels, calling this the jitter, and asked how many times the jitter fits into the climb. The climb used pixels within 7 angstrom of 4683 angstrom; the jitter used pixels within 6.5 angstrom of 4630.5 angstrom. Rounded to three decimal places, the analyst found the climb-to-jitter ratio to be -0.040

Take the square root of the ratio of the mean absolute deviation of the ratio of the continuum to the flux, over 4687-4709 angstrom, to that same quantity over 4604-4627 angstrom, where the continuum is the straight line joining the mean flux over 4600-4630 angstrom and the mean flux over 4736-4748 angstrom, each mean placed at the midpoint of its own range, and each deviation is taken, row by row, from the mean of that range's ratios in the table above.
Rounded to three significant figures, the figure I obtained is 1.29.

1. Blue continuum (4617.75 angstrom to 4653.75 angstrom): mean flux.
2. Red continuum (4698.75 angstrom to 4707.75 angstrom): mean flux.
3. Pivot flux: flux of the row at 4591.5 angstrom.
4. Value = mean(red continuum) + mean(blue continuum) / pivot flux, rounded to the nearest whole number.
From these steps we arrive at 92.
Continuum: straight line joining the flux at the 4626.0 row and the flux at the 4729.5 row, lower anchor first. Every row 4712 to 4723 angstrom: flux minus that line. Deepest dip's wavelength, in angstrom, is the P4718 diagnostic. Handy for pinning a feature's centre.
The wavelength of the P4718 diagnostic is 4717.5 angstrom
